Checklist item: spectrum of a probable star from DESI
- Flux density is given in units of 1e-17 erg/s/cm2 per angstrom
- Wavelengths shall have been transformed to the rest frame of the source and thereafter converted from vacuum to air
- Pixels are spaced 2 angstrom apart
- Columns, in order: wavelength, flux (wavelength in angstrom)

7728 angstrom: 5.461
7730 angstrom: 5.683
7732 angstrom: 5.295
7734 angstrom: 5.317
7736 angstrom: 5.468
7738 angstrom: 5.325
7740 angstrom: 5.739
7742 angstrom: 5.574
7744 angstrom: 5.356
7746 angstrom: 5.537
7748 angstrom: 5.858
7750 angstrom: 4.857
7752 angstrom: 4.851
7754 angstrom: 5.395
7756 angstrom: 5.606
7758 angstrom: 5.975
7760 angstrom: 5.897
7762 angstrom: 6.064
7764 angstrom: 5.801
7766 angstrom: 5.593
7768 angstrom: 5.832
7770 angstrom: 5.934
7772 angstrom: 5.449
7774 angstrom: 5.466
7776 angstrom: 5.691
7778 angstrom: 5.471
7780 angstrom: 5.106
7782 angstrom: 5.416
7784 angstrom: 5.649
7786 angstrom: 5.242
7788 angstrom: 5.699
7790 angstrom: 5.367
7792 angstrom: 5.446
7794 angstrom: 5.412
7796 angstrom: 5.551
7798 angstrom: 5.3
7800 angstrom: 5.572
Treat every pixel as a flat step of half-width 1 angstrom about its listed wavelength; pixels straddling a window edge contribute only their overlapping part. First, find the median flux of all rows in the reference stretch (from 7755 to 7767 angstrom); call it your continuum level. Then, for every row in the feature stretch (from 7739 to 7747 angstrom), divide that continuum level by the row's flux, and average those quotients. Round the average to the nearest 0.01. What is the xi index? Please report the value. 1.05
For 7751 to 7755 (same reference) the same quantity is 1.14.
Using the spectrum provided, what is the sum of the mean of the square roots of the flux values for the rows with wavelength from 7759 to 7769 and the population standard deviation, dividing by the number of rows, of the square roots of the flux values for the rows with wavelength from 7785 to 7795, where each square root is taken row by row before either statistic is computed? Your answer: 2.45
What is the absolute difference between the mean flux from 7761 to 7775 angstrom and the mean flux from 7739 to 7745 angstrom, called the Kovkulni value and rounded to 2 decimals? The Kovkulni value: 0.18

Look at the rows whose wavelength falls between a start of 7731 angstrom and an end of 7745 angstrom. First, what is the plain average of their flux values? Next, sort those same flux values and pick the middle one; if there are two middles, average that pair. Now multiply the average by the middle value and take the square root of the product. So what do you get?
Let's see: 5.40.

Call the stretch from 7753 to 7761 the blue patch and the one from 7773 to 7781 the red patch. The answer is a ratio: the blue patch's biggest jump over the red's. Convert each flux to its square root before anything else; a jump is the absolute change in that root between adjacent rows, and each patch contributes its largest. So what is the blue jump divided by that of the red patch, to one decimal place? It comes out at 1.0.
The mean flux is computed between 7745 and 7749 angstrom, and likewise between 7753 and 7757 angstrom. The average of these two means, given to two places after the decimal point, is 5.60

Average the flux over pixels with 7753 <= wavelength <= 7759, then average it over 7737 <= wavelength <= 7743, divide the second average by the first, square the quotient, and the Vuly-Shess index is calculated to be 0.96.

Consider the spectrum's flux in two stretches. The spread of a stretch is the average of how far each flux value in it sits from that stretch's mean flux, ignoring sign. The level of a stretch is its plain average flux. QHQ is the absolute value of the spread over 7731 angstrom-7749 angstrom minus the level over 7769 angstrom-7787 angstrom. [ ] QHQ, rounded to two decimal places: 5.33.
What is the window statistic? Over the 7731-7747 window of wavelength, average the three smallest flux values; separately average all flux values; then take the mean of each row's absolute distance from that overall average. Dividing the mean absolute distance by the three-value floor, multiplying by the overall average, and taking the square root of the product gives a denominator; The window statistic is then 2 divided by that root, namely 5.52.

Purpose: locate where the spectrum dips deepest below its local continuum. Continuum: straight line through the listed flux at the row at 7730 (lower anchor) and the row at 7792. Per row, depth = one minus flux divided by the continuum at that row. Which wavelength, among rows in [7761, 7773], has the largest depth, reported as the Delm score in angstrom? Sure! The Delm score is 7772 angstrom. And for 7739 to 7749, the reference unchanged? 7744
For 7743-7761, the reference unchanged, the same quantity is 7750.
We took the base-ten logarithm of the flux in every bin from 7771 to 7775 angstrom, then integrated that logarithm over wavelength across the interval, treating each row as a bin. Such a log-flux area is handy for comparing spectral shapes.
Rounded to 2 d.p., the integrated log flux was 2.95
